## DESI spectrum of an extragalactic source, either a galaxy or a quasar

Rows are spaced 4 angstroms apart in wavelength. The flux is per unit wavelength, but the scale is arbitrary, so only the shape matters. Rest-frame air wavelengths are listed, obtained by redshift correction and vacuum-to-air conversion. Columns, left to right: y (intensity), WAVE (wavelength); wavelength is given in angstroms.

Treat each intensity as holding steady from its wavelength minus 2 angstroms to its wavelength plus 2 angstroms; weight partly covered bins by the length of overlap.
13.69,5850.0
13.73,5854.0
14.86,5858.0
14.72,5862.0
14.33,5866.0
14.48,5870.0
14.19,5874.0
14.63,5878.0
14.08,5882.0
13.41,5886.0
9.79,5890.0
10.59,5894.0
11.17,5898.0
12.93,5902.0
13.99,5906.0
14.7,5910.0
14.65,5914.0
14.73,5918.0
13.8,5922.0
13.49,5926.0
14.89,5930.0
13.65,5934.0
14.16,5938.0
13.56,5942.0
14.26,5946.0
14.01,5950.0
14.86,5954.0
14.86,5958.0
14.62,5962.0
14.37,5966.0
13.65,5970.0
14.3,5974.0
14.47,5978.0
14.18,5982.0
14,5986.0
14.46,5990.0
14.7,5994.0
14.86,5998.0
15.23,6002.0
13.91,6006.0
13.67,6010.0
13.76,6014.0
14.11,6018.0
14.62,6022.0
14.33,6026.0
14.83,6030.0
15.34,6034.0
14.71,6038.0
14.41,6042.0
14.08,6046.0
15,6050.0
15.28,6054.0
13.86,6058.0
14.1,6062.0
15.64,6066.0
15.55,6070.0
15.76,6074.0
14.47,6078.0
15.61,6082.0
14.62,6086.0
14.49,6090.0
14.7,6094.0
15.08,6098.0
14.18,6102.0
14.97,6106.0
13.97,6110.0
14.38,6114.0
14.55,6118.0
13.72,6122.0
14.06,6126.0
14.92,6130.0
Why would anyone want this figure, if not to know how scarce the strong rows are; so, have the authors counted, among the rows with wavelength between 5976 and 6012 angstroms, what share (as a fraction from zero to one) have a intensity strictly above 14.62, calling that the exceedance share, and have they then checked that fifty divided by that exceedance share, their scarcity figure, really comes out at 150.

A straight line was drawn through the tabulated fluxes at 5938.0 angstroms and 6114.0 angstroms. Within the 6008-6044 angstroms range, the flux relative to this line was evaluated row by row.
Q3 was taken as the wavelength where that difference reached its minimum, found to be 6010.0 angstroms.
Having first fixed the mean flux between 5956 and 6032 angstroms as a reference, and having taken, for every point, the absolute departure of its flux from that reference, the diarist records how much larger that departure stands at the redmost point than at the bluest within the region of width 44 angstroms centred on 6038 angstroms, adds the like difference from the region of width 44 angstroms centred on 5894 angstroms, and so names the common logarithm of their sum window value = -0.44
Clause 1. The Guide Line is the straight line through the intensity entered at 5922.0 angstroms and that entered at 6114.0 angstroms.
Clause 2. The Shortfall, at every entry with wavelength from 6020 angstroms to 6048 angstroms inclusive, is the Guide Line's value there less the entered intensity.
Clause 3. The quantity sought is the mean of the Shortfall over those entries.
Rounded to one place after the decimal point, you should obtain -0.5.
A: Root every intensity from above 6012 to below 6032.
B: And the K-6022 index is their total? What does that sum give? 18.9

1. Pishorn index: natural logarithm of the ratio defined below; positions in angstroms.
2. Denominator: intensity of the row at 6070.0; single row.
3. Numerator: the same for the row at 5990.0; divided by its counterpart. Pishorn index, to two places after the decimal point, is -0.07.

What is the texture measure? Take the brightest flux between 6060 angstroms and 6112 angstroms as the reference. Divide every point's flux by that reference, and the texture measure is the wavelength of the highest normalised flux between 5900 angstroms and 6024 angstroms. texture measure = 6002.0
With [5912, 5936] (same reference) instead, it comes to 5930.0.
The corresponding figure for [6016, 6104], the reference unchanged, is 6074.0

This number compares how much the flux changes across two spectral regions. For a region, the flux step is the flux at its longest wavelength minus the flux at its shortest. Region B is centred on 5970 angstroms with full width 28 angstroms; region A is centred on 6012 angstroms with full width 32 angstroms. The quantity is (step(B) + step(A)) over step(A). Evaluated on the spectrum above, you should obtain 2.3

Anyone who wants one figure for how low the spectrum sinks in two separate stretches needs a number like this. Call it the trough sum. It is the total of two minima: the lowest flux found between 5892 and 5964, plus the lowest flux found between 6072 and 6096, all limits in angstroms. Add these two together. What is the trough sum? 25.1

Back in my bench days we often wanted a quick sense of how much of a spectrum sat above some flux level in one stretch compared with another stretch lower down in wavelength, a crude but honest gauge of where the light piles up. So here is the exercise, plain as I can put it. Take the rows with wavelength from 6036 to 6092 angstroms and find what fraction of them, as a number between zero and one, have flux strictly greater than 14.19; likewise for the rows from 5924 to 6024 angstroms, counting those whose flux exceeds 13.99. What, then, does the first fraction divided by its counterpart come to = 1.09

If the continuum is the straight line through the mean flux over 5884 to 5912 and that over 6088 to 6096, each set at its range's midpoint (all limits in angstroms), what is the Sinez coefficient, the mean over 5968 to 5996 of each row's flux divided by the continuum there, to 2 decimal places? 1.07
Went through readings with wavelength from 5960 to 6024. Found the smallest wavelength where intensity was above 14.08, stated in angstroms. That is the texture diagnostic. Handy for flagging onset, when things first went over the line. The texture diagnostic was 5962.0 angstroms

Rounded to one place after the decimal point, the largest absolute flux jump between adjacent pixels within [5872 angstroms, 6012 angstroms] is 3.6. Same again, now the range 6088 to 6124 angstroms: 1.0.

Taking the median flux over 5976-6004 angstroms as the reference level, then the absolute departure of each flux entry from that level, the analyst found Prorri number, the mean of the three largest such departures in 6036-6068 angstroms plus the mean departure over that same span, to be 1.4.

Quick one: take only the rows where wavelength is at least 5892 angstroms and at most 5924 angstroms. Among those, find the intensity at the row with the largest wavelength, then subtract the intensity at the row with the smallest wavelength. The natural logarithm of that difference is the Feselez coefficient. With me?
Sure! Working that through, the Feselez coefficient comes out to 1.17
